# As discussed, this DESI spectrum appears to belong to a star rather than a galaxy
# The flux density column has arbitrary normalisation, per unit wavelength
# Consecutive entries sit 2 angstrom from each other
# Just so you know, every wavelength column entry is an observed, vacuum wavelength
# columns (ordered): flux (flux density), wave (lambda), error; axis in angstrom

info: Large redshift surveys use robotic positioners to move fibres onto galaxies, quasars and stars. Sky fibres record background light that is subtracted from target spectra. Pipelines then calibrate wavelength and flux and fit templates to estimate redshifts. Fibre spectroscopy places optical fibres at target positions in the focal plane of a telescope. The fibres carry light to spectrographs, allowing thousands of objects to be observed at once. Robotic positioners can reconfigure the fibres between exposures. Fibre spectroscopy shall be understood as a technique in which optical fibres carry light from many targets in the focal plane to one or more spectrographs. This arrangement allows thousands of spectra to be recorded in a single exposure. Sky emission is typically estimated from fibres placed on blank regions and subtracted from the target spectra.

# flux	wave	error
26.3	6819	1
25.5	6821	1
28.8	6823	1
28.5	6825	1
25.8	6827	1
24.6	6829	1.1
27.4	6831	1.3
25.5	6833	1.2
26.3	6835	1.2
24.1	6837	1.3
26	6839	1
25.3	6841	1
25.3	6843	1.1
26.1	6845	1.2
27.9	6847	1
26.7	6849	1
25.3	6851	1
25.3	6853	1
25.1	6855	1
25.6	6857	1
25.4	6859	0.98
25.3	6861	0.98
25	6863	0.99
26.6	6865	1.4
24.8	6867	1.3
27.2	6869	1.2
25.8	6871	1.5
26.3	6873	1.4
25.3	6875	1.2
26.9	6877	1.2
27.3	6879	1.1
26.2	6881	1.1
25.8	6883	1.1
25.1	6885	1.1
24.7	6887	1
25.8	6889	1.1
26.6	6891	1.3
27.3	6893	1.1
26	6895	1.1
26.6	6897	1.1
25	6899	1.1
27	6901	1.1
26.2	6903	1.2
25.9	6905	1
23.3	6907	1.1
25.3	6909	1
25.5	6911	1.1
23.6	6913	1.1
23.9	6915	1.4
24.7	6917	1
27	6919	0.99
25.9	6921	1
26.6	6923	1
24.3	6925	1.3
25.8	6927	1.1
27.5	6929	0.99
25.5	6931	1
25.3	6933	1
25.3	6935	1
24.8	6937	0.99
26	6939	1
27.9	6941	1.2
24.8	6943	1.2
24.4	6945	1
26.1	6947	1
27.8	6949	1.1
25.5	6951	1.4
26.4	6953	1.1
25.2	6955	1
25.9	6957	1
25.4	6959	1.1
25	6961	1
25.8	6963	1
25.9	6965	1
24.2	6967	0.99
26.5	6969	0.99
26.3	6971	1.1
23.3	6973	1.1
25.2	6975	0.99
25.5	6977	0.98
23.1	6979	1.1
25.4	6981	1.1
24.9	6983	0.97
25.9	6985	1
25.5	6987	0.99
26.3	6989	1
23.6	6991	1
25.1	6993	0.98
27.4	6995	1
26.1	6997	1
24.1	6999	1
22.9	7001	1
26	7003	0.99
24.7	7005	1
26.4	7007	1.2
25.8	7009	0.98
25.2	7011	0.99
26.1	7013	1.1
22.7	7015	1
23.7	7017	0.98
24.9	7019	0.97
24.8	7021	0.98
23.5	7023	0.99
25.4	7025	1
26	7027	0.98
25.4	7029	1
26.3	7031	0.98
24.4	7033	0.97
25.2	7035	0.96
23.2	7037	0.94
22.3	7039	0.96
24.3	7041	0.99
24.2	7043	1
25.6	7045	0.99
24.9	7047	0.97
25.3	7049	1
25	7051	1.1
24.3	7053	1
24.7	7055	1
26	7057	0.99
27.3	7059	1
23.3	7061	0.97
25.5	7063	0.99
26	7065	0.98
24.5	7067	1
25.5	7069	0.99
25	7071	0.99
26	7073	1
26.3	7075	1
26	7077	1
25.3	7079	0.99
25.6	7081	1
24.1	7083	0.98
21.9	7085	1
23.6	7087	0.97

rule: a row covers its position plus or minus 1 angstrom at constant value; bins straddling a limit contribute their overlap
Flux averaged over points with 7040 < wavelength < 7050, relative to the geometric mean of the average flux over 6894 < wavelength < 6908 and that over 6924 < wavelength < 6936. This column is 0.97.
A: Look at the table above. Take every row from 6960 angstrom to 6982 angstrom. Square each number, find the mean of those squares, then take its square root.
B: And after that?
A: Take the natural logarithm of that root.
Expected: 3.22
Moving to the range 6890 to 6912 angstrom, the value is 3.25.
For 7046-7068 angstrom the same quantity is 3.23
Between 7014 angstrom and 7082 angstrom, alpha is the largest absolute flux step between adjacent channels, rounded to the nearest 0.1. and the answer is 4.0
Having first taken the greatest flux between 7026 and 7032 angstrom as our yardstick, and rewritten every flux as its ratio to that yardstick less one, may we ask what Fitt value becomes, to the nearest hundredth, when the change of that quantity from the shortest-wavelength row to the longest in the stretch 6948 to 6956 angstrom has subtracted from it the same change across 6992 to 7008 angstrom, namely -0.15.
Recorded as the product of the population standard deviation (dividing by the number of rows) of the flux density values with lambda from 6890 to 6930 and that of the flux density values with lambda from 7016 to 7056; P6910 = 1.14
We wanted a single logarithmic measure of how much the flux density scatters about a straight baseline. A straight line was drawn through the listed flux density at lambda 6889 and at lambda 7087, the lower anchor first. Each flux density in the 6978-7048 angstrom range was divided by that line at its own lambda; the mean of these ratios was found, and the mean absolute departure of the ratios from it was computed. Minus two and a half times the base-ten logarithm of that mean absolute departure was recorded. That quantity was 3.5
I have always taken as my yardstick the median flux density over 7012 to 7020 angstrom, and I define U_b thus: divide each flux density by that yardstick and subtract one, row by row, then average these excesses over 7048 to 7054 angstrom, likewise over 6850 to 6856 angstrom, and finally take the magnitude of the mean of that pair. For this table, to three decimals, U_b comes 0.031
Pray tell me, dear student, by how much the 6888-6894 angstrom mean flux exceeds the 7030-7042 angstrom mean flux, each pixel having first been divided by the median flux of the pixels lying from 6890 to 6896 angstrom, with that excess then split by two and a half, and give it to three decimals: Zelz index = 0.034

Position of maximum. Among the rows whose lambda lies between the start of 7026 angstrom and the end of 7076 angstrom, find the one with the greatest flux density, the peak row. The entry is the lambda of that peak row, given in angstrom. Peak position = 7059 angstrom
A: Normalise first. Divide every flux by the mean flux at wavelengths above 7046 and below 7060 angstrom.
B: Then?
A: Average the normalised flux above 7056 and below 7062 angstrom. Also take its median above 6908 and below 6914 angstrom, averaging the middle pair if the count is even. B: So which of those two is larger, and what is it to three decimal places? 1.007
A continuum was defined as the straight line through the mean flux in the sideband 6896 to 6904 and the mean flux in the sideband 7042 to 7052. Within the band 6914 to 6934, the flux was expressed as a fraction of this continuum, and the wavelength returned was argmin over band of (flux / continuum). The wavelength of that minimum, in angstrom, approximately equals 6915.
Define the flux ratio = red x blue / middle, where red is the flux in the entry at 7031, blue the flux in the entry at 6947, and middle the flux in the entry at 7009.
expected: 26.6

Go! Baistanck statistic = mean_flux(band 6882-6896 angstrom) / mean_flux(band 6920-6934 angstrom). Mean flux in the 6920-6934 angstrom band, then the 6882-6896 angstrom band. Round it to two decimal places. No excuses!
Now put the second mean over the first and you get 1.00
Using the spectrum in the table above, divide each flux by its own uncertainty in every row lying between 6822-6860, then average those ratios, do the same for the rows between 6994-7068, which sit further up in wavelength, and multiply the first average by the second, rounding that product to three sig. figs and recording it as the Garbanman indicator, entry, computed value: 614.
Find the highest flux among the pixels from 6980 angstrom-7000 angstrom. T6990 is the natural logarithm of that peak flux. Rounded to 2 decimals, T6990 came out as 3.31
